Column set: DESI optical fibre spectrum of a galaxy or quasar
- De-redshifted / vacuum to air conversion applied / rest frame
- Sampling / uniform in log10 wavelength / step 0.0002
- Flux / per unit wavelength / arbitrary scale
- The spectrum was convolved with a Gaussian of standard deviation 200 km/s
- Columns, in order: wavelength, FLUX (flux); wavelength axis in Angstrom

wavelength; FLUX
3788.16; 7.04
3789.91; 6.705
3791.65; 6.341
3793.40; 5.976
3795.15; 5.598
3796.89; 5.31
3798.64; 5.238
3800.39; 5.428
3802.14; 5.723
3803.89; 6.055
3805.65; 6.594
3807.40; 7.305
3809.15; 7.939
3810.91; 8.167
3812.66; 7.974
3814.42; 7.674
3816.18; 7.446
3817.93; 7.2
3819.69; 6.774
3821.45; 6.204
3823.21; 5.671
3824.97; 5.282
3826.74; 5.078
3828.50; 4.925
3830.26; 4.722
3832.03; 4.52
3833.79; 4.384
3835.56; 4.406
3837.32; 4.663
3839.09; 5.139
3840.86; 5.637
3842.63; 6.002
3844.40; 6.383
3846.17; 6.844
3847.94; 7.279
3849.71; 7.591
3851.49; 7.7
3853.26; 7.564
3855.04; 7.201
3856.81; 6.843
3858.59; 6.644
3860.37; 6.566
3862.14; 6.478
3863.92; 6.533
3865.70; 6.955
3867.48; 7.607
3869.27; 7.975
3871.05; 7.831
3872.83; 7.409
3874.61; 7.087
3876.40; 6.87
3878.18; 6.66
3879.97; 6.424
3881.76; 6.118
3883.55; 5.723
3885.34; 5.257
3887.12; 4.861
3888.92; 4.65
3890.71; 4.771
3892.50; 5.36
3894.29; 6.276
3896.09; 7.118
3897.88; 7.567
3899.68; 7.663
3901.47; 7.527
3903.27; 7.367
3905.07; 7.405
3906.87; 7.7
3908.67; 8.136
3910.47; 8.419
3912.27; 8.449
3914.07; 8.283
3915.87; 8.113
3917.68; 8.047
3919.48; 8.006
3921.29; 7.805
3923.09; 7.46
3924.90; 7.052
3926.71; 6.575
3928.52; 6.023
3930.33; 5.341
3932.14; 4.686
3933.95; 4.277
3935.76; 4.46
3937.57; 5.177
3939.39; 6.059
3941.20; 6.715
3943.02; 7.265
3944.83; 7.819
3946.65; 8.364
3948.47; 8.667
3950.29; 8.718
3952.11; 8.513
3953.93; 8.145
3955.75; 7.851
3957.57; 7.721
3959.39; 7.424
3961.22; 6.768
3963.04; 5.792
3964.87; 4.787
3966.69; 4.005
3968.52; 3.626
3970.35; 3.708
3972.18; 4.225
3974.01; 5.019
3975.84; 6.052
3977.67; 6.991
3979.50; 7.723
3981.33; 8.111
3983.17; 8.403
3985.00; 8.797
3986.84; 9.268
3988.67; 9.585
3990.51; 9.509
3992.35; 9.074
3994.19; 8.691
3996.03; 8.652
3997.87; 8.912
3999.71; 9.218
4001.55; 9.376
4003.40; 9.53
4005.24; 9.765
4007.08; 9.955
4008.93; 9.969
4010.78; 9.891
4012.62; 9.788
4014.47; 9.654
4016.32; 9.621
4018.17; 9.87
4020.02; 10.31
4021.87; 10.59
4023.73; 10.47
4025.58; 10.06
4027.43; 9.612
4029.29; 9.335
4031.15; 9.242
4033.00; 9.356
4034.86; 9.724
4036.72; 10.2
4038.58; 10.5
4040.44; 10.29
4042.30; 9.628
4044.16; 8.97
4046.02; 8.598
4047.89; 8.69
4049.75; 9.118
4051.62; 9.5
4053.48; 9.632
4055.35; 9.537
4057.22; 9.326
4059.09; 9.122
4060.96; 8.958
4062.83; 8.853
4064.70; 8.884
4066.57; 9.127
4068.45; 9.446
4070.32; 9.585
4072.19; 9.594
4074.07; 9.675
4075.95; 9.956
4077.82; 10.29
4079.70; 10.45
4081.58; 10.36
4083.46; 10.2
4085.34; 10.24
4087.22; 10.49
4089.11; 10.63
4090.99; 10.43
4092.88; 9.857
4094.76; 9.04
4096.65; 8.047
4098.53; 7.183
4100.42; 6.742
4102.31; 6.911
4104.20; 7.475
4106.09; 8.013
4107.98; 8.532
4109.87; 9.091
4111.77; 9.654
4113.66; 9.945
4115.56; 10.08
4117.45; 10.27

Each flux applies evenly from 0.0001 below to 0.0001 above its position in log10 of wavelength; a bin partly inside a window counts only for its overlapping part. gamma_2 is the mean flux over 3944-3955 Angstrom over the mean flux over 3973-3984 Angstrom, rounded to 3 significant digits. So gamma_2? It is 1.19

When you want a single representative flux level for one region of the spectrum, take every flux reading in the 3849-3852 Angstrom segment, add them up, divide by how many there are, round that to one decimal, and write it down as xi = 7.6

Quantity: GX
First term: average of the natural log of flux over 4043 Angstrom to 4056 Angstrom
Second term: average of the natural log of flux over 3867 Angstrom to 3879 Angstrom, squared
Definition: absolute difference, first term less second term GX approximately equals 1.8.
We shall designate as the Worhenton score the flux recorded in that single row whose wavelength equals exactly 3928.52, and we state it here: 6.023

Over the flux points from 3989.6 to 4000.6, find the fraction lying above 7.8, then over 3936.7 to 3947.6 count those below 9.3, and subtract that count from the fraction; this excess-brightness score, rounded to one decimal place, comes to -5.0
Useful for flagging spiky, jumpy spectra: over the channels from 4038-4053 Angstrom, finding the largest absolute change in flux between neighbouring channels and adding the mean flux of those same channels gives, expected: 10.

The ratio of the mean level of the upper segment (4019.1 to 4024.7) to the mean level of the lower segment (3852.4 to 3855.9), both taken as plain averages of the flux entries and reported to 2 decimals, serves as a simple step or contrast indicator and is 1.42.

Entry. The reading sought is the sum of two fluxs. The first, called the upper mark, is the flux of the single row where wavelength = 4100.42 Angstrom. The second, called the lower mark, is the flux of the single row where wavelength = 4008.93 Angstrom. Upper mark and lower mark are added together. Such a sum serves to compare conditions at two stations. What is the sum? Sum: 16.7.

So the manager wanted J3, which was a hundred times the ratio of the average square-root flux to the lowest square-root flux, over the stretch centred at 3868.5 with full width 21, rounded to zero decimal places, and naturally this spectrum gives 104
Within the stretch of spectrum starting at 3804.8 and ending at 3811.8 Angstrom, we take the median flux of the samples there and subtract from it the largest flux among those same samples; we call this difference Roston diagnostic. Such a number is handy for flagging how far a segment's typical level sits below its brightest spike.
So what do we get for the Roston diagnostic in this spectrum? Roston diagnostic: -0.5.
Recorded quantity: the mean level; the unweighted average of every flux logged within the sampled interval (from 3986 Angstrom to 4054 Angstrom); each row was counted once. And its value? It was 9.6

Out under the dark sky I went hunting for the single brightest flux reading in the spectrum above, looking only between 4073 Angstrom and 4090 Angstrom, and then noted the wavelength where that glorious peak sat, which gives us 4089.11 Angstrom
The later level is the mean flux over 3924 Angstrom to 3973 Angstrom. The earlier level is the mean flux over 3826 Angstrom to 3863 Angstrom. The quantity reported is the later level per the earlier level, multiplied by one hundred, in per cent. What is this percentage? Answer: 104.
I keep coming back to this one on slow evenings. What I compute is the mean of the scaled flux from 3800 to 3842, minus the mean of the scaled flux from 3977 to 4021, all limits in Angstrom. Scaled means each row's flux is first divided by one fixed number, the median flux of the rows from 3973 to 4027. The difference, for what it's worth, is -0.33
